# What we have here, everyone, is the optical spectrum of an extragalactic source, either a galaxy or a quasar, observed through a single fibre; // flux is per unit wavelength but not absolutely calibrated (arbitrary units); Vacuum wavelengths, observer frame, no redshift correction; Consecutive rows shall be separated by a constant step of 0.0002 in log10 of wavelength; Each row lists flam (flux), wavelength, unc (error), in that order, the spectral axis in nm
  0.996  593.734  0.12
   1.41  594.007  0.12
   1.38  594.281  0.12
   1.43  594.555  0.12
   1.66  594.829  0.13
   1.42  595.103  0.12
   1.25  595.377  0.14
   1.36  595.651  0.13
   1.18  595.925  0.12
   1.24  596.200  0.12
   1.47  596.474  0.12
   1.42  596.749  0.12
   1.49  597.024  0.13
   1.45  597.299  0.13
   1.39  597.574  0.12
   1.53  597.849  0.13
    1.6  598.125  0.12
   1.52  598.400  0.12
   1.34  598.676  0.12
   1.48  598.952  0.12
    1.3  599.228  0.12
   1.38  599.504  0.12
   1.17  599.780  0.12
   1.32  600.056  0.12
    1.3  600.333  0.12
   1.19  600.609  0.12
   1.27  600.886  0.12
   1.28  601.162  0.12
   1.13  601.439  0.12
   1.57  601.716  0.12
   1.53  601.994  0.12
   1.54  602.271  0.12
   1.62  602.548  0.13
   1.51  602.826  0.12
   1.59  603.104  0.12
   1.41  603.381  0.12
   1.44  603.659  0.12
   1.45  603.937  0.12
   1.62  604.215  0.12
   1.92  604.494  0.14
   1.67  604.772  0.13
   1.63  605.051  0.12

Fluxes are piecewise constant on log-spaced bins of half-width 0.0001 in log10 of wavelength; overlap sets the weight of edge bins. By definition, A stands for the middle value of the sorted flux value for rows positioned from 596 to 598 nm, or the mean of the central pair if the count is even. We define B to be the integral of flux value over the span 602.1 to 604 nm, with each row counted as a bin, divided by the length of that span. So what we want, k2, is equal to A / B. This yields 0.96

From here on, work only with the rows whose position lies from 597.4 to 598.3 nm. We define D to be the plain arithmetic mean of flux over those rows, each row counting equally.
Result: 1.51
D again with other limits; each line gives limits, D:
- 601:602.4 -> 1.41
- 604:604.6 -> 1.77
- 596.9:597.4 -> 1.47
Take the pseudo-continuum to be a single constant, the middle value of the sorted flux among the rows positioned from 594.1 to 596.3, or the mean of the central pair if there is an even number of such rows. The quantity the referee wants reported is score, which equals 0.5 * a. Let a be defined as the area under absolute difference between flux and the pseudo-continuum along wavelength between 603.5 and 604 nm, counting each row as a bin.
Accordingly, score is 0.018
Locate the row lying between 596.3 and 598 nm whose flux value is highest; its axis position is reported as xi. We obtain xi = 597.849 nm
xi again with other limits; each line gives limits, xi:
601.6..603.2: 602.548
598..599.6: 598.125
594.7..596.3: 594.829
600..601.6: 600.056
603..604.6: 604.494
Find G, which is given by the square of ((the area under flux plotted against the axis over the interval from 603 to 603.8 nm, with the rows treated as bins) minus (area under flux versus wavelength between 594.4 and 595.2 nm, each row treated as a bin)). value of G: 0.0005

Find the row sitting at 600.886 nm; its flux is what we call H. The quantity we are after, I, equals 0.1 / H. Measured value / 0.079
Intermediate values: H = 1.27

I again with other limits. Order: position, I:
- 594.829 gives 0.060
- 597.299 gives 0.069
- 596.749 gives 0.070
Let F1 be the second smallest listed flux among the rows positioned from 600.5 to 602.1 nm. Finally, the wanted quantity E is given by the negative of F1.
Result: -1.19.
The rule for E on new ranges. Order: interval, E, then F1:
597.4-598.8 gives -1.39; 1.39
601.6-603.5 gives -1.51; 1.51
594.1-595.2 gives -1.42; 1.42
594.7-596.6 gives -1.24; 1.24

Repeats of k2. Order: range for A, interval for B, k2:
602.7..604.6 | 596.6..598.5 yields 1.02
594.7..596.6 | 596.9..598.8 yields 0.92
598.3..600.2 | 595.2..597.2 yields 0.99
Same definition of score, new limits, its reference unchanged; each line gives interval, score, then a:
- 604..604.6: 0.105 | 0.21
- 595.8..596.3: 0.040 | 0.08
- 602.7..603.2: 0.044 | 0.09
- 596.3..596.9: 0.024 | 0.05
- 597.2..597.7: 0.012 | 0.02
